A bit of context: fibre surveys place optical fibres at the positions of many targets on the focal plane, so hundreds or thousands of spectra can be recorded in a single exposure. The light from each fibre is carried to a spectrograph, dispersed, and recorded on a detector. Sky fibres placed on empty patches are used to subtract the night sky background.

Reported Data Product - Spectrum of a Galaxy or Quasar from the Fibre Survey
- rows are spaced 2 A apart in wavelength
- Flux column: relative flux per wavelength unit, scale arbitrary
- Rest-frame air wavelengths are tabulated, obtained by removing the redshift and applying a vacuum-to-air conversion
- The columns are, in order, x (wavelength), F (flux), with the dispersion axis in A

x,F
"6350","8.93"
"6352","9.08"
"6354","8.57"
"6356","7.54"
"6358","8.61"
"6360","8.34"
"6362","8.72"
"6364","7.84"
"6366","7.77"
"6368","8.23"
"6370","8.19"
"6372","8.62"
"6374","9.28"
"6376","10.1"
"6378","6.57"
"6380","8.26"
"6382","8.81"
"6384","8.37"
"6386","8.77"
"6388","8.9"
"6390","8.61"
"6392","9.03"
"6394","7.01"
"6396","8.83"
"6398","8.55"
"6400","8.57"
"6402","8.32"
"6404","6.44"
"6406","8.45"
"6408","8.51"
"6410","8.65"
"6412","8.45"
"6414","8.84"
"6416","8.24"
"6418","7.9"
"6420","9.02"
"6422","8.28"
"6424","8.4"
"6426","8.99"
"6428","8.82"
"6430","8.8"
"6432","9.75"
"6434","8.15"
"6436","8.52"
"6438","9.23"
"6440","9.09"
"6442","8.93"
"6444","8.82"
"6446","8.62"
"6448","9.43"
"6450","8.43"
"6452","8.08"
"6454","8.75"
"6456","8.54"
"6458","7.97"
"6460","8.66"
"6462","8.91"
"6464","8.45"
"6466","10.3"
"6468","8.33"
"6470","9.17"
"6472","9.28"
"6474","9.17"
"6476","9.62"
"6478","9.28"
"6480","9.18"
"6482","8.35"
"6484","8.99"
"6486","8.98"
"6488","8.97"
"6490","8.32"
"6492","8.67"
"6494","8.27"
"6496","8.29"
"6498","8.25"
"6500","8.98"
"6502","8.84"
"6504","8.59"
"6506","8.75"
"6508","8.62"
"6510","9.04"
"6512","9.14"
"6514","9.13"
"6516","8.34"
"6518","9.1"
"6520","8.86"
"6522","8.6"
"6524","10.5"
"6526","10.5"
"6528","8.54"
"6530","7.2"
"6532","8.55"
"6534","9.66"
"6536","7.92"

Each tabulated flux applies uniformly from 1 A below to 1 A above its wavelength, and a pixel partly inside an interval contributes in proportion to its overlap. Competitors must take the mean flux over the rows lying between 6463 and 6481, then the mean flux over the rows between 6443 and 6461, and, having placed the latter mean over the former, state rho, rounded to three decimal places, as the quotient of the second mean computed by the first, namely 0.934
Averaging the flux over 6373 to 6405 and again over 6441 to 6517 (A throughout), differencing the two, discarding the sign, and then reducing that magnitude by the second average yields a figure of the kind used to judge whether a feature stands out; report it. -8.4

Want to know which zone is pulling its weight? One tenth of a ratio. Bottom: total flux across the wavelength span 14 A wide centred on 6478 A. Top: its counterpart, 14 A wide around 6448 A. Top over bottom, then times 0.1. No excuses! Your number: 0.10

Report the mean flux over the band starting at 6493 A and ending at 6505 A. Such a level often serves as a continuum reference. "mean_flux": 8.54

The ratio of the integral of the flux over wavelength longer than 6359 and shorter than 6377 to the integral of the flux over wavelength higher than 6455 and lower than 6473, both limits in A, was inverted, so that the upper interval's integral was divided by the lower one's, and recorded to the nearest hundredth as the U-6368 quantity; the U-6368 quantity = 1.03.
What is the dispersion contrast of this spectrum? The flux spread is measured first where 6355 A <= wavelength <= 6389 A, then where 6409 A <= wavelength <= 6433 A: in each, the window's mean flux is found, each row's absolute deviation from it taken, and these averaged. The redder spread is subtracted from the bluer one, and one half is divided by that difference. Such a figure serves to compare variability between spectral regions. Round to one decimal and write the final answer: 2.8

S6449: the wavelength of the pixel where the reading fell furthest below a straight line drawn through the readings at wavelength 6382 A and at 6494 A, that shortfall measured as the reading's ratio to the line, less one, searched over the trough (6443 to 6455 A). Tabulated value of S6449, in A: 6452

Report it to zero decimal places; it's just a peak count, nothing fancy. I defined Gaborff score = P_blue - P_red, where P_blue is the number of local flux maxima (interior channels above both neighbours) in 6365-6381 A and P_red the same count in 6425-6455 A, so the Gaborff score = -1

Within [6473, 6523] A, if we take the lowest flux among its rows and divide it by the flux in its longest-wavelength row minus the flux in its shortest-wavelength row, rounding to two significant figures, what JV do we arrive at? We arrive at -14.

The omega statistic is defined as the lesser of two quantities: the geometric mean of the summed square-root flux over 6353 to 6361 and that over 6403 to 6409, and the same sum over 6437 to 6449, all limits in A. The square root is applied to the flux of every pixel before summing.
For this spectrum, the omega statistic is 10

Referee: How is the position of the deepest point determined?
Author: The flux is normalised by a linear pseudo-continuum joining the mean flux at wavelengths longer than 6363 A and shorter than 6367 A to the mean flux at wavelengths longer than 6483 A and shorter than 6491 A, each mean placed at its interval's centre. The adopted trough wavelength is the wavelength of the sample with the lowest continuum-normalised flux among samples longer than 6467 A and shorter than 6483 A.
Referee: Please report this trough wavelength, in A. 6482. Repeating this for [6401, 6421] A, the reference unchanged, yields 6404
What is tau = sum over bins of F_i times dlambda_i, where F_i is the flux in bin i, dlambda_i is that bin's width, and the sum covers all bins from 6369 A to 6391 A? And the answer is 189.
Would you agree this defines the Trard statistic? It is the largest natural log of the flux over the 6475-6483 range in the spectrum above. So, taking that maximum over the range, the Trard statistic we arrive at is 2.26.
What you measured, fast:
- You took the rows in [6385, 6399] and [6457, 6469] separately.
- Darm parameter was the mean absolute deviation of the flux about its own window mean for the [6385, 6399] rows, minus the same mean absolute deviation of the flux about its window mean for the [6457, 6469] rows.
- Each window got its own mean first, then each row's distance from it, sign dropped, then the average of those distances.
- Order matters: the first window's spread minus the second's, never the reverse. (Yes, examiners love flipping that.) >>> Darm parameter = -0.12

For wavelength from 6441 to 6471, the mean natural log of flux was 2.17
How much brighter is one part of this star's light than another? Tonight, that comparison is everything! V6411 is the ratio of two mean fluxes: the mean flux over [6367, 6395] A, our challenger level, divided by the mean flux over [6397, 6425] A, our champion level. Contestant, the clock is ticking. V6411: 1.018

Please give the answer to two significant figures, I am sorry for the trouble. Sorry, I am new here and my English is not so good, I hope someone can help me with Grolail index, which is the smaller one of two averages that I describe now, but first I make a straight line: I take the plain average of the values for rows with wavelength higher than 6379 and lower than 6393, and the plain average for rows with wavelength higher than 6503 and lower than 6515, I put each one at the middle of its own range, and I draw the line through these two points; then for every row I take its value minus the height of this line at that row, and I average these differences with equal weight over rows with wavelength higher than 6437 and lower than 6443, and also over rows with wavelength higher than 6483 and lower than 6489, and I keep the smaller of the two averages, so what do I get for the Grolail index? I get 0.14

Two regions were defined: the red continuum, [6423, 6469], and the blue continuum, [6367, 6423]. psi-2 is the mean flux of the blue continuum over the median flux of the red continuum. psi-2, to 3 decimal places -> 0.962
